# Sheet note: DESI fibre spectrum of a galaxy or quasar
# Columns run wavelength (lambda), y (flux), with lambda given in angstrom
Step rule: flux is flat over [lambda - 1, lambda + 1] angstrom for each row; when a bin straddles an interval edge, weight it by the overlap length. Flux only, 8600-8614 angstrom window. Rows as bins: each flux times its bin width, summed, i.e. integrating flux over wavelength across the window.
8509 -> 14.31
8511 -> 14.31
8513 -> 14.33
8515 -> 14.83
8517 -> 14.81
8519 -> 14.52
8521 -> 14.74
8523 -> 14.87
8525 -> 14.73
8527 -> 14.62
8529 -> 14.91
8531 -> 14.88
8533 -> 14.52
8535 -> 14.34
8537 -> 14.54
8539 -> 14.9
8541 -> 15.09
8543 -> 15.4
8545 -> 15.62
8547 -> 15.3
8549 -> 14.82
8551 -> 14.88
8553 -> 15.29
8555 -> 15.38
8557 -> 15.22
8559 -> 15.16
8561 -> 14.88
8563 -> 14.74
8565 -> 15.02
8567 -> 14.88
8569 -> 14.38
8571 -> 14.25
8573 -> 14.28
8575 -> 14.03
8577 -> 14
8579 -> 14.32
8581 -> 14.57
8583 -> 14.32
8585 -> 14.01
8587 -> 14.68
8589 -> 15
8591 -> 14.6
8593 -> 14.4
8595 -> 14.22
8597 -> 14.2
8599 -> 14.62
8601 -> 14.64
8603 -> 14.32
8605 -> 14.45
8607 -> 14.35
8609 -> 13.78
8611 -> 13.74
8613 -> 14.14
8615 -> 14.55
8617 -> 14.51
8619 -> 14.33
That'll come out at 199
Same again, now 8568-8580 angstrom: 171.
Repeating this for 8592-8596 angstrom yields 57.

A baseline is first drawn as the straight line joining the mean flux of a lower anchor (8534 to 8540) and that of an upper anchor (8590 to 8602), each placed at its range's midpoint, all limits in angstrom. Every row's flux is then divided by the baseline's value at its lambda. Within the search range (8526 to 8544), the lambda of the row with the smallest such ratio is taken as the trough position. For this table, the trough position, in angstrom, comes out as 8535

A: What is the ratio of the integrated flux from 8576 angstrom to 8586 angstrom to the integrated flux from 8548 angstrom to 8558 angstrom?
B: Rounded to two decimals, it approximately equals 0.94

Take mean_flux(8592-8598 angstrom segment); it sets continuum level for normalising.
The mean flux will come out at 14.3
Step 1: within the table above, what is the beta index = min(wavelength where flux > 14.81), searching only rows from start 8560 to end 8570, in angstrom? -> 8561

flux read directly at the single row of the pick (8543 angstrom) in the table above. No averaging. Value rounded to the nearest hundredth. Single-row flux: 15.40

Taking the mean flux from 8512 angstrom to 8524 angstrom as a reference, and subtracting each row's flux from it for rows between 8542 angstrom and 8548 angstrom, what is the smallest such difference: -0.9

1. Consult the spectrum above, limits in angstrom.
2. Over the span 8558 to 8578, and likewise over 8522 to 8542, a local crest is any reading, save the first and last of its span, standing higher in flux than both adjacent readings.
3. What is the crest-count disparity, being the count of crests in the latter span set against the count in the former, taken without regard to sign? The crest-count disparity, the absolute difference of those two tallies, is 1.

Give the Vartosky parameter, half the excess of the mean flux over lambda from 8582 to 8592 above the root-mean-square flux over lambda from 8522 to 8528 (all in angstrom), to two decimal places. -0.11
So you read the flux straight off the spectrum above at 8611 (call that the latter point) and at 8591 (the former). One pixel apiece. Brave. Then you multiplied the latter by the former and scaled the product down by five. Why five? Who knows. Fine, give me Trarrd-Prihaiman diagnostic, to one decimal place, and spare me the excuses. 40.1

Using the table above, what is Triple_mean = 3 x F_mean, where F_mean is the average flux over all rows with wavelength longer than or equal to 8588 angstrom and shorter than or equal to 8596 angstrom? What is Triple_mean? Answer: 43.7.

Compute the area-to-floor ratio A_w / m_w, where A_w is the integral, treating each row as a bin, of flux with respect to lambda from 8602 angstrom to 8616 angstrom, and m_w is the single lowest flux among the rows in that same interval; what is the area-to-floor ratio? 14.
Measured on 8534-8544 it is 10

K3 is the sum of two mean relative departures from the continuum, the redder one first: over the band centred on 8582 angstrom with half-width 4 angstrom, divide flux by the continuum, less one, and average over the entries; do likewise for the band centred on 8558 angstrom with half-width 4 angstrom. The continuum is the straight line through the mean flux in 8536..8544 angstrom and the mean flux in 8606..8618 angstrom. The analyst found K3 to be 0.01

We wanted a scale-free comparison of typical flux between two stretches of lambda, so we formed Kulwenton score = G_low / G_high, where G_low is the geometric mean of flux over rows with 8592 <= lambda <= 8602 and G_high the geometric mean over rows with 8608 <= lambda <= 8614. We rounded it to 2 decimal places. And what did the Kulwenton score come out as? 1.04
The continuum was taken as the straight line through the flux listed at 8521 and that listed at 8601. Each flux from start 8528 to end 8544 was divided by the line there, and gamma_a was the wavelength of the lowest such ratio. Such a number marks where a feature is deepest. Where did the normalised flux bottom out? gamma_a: 8535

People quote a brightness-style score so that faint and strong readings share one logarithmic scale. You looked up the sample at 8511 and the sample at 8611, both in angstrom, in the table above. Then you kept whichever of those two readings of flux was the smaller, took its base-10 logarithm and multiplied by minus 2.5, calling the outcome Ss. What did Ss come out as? -2.84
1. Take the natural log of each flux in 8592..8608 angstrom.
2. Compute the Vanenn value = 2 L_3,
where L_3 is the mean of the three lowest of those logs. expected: 5.31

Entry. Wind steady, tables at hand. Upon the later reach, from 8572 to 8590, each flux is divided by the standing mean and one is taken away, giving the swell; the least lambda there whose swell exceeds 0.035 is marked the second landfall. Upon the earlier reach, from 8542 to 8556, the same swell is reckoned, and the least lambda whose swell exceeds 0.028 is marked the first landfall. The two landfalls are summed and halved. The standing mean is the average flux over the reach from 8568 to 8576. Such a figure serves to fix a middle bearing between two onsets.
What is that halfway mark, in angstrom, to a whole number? 8566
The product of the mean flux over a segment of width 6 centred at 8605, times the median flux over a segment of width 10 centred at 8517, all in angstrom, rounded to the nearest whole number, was 212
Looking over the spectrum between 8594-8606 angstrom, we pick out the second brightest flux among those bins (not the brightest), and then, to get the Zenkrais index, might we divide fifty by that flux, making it 3.42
